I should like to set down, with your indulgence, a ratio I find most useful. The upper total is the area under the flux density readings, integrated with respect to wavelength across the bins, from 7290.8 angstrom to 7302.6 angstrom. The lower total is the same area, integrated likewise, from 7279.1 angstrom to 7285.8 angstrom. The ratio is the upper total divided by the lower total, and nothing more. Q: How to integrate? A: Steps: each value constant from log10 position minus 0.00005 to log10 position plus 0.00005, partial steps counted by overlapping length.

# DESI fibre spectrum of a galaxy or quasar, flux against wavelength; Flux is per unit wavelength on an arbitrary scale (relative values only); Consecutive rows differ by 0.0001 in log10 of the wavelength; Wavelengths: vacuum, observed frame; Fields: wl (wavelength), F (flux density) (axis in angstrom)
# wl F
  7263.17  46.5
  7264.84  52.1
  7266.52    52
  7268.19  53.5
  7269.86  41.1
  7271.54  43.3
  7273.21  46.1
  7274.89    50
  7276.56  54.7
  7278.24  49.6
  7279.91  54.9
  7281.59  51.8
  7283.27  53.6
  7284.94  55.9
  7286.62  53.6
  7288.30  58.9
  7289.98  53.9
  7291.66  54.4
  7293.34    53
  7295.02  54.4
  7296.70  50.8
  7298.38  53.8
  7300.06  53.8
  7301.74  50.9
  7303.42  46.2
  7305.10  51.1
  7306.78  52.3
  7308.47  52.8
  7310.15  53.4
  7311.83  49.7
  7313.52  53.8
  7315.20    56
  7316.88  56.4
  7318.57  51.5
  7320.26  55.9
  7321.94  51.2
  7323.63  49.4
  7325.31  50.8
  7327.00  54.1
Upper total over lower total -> 1.7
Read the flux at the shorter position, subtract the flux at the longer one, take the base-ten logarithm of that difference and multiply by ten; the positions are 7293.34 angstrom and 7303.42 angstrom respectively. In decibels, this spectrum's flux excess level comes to 8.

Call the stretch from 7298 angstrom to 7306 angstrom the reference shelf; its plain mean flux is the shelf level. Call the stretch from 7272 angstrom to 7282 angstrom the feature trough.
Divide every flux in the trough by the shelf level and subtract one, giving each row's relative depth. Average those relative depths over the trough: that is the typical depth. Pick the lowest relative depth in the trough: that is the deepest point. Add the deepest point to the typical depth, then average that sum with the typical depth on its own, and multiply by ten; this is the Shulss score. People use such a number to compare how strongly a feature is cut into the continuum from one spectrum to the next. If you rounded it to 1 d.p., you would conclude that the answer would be -0.5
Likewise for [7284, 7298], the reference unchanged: 0.6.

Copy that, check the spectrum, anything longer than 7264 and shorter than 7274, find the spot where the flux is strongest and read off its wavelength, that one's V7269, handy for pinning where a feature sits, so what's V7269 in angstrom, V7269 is 7268.19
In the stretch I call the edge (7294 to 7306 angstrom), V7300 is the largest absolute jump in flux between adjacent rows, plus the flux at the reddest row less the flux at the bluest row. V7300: 2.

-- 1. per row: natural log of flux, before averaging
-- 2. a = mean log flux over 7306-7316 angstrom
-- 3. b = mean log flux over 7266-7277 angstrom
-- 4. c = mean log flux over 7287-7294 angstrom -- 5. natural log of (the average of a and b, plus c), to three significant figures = 2.07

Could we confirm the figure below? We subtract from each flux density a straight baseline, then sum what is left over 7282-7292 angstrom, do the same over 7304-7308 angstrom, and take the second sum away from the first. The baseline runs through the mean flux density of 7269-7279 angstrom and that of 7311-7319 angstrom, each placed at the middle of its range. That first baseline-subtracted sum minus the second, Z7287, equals 35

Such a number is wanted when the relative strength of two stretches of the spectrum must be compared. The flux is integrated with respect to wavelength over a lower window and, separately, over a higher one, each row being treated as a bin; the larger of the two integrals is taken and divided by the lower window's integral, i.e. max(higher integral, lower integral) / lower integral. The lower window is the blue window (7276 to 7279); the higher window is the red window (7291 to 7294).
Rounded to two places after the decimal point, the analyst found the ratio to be 1.03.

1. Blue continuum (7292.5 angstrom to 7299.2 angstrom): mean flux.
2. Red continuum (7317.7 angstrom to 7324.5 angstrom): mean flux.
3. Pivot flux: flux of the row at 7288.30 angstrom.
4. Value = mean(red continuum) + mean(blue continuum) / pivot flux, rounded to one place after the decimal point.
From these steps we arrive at 52.9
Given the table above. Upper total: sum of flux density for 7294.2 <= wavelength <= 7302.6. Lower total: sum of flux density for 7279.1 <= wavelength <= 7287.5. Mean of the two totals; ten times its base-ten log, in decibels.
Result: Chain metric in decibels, 24.3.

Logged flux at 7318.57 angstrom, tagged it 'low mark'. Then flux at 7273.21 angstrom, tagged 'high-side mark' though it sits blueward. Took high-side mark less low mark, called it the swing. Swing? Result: -5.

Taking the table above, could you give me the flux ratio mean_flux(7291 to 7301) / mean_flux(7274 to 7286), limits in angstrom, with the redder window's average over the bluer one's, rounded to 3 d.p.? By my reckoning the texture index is 1.008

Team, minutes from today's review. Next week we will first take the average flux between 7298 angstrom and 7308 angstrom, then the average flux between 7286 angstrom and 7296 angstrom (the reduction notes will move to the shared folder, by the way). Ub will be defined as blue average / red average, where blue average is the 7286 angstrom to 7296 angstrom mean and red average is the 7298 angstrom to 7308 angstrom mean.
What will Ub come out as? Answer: 1.07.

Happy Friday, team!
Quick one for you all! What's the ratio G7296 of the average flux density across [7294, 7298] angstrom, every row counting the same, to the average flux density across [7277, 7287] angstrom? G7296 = 0.99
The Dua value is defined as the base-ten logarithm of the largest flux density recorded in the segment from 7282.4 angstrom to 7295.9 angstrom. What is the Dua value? 1.77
